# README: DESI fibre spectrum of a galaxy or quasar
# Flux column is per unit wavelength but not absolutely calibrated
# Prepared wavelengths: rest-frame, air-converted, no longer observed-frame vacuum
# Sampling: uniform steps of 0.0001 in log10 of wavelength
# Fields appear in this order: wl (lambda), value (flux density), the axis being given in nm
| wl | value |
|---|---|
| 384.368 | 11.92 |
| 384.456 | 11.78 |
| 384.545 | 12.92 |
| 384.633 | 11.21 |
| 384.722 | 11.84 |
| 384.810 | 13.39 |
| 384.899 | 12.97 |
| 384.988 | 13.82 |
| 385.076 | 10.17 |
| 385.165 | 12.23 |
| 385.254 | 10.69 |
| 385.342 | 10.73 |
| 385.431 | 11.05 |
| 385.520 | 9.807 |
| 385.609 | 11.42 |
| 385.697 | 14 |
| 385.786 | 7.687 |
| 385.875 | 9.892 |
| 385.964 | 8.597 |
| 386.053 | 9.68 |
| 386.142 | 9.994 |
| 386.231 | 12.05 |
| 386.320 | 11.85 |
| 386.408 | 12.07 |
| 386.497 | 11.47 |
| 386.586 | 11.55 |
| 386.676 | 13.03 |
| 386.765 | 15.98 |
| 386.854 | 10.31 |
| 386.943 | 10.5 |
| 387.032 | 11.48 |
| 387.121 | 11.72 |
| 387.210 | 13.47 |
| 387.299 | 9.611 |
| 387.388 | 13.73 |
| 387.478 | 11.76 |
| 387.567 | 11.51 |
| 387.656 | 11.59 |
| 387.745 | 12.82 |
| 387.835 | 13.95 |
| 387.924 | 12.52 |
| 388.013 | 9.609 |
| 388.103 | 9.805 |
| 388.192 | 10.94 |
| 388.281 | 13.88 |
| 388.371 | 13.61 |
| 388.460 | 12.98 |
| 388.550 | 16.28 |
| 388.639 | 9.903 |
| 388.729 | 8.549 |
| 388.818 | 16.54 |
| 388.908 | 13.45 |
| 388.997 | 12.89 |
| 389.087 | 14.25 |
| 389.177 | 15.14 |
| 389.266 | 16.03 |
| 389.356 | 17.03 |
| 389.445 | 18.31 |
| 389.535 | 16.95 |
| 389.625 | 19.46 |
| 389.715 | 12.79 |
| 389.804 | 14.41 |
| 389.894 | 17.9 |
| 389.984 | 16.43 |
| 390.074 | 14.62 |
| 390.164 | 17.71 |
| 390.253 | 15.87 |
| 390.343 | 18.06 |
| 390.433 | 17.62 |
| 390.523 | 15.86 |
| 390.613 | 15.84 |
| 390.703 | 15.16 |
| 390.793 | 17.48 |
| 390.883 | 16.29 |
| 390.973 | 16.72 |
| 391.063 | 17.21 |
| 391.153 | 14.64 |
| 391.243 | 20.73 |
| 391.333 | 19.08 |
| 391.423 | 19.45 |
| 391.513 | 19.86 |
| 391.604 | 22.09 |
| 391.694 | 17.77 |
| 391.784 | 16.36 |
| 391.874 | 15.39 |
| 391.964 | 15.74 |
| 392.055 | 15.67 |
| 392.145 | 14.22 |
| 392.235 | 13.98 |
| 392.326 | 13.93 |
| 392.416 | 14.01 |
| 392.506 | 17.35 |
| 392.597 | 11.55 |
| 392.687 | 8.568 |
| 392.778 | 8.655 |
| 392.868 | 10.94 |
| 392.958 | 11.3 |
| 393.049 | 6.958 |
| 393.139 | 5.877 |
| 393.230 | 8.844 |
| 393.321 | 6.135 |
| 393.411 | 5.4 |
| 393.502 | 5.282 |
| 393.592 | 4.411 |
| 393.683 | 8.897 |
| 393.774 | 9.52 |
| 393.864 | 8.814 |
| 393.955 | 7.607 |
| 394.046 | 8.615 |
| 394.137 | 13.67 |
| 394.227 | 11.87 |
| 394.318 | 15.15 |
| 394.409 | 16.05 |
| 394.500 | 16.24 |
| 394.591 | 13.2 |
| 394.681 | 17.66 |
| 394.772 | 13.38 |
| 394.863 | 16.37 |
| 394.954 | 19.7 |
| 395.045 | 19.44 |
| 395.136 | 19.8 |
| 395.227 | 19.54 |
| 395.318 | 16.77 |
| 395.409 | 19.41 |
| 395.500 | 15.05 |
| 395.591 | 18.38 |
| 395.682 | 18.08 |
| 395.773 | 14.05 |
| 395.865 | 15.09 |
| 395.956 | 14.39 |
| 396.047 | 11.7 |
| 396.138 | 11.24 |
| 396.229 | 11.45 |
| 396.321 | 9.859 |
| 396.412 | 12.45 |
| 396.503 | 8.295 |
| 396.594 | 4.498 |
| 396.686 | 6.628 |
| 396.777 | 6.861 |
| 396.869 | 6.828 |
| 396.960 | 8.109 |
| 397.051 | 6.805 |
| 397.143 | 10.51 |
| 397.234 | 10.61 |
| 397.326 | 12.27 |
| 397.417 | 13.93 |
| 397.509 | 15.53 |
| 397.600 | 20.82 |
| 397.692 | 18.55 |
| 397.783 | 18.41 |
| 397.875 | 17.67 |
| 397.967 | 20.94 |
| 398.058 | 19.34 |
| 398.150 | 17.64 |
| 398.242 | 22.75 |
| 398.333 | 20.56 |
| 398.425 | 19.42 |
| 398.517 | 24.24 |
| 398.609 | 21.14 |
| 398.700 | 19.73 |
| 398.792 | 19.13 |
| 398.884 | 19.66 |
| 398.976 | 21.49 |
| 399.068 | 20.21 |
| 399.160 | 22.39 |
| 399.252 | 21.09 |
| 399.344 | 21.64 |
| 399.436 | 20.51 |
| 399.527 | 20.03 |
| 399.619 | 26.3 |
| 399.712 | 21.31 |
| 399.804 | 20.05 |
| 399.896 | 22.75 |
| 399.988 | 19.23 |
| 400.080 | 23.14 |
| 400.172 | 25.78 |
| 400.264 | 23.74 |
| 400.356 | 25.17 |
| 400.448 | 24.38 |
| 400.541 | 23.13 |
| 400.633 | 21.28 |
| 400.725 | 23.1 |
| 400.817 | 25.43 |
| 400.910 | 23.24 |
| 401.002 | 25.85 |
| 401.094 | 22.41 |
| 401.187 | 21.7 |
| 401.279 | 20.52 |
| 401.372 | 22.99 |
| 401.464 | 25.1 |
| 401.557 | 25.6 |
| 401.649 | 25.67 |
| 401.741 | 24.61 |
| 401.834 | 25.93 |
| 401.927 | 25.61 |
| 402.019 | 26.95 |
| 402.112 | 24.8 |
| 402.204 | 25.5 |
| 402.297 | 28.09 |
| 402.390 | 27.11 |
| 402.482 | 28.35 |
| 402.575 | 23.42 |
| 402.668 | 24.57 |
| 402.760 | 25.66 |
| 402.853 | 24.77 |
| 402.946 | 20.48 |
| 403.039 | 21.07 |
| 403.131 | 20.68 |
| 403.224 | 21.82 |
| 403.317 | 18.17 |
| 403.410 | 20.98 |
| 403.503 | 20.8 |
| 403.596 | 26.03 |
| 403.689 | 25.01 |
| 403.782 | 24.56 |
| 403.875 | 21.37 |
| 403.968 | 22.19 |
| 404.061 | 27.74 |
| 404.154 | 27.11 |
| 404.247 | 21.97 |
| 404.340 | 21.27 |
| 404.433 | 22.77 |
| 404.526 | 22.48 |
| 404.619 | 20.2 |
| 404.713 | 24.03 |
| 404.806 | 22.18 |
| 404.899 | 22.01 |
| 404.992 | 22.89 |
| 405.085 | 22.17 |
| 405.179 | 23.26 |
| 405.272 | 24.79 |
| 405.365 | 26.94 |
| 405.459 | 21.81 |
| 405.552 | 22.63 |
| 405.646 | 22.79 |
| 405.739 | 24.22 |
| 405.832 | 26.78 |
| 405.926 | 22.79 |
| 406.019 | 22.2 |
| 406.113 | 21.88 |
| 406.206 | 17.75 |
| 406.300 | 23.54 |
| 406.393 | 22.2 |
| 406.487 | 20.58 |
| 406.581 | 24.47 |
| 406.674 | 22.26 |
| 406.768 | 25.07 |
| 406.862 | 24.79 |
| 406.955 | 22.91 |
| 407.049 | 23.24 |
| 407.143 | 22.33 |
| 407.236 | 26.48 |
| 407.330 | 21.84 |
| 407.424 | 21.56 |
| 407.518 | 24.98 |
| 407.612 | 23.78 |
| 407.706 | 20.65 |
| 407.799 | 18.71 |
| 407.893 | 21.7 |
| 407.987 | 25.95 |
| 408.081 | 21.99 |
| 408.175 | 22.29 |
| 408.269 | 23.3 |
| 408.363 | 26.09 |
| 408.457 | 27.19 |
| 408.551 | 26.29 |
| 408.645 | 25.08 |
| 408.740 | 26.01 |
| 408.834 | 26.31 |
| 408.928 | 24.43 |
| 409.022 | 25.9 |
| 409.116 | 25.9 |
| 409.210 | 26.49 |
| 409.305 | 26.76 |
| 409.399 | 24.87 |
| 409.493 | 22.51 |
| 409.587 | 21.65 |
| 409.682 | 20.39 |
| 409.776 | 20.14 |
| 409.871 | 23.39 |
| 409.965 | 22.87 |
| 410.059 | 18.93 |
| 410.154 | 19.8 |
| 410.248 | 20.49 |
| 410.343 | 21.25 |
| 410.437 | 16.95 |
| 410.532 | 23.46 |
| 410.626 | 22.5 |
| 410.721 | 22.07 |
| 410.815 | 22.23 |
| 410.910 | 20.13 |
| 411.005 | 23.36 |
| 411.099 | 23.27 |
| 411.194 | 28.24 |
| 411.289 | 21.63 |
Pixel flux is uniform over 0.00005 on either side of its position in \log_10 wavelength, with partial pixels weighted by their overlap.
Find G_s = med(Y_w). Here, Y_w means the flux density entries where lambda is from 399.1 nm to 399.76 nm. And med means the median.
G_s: 21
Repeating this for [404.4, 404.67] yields 22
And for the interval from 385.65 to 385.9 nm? 10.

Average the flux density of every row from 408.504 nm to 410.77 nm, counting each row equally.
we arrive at 23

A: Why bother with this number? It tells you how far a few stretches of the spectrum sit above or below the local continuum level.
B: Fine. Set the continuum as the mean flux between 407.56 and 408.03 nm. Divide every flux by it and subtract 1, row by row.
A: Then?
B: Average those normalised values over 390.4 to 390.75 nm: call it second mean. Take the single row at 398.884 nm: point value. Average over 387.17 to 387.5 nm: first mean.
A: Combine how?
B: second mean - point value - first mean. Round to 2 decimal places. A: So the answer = 0.29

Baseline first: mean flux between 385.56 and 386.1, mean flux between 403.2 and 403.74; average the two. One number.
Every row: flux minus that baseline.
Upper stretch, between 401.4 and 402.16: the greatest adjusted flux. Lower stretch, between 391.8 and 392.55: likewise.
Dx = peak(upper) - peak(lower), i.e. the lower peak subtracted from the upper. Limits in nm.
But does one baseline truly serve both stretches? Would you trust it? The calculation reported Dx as 9.6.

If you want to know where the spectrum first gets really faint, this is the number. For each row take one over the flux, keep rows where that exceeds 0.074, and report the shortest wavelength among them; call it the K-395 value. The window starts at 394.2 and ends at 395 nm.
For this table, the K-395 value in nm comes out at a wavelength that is 394.227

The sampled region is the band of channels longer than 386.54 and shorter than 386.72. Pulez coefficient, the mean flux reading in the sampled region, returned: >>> 12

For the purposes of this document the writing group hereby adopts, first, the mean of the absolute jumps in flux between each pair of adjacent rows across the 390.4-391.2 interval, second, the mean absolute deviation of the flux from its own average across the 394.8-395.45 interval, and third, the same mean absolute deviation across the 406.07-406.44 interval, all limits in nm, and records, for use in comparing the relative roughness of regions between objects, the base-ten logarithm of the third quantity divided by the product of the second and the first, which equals 0.1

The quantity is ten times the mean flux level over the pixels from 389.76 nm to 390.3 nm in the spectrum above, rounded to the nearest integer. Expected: 162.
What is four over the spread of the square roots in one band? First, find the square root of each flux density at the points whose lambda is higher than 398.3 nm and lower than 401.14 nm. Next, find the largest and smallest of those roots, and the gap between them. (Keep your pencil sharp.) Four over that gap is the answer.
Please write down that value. 5.3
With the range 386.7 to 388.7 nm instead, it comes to 4.3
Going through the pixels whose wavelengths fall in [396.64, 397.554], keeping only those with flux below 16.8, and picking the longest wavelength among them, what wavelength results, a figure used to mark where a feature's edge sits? 397.509 nm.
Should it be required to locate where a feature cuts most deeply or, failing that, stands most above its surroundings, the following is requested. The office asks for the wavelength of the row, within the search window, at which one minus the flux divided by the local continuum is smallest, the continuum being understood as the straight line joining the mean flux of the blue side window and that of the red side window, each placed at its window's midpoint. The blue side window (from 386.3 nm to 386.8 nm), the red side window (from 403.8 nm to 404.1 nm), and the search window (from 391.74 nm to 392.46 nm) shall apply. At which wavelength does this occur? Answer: 391.784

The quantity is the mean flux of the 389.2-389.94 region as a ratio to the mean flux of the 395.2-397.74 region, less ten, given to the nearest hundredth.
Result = -8.70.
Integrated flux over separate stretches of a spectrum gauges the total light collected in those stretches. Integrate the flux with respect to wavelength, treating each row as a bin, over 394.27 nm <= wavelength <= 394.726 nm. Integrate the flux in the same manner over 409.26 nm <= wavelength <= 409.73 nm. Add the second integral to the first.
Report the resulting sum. 18.1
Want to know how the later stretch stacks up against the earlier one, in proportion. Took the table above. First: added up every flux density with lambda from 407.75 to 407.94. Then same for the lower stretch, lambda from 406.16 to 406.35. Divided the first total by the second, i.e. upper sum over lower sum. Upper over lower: 0.98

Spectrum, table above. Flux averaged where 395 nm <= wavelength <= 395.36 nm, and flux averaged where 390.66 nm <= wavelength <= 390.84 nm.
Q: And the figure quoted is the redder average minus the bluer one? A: 2.6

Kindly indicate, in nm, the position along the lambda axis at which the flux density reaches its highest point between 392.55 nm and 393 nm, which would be 392.597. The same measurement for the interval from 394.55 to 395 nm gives 394.954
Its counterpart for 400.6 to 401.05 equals 401.002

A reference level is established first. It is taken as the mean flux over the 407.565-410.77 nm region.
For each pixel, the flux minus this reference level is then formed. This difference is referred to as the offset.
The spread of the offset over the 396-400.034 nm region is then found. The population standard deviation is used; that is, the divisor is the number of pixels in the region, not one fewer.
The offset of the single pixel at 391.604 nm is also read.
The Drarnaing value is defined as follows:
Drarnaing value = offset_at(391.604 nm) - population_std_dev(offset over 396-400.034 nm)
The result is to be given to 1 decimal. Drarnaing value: -6.8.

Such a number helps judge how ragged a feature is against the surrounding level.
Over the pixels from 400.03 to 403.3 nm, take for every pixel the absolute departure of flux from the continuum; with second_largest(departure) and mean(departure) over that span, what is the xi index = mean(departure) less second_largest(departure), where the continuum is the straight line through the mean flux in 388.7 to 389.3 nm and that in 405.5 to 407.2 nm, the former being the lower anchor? -3.5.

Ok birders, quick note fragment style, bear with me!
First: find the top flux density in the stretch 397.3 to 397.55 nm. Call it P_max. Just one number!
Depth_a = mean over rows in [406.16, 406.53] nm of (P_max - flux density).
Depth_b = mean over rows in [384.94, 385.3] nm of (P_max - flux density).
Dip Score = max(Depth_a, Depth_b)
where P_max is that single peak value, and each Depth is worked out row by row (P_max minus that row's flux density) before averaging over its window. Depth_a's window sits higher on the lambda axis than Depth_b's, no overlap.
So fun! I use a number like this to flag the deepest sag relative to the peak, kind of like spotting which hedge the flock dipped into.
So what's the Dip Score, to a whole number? 4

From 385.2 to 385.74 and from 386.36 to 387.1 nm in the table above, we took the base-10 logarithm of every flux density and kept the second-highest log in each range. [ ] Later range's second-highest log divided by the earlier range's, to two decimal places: 1.05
